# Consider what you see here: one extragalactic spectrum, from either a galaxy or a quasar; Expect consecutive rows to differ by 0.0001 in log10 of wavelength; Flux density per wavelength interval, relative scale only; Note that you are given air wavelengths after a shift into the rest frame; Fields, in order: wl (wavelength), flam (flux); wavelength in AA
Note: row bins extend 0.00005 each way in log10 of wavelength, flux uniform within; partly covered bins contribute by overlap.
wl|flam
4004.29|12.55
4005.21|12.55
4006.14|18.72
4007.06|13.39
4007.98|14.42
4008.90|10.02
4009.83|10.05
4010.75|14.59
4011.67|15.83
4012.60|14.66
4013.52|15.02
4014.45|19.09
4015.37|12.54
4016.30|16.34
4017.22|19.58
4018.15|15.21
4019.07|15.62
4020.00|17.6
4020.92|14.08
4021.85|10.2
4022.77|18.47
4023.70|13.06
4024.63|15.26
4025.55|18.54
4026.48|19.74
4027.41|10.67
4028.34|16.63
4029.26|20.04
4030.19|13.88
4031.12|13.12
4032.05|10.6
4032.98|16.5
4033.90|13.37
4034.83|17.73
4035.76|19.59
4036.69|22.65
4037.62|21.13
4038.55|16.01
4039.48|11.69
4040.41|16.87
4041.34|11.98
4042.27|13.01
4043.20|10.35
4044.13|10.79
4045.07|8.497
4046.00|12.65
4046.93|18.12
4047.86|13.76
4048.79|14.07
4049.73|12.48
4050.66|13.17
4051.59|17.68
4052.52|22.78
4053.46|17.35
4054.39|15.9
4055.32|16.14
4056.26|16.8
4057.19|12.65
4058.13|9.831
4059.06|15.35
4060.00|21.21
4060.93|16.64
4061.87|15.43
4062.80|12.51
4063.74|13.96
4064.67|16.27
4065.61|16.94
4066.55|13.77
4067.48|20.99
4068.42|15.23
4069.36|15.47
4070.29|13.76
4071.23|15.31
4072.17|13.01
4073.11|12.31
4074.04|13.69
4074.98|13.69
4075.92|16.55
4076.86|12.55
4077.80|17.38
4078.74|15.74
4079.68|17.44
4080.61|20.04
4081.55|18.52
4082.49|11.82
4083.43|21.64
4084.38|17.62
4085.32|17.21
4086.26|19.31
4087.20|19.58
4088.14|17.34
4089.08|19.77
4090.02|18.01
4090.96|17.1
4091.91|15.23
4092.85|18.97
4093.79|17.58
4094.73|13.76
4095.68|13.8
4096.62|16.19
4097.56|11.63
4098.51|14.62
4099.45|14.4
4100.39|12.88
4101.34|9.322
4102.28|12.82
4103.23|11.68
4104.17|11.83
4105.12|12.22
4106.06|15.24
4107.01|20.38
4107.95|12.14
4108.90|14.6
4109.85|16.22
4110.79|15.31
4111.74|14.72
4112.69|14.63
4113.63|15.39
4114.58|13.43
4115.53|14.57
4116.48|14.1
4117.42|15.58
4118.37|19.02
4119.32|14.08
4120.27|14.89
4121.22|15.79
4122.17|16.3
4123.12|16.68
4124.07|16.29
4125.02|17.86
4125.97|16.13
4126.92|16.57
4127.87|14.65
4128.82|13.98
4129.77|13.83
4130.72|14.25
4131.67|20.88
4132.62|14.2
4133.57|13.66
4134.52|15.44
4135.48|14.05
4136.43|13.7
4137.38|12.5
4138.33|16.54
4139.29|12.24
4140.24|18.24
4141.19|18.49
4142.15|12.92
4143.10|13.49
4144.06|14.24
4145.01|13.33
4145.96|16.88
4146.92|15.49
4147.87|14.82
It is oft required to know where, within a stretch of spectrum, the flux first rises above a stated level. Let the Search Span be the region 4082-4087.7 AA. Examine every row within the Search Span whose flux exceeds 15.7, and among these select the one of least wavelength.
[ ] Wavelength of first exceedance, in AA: 4083.43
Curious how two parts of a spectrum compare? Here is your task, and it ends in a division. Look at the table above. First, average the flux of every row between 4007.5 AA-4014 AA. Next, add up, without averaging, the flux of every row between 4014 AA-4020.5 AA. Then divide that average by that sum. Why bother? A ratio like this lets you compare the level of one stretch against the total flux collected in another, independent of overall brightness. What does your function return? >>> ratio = 0.12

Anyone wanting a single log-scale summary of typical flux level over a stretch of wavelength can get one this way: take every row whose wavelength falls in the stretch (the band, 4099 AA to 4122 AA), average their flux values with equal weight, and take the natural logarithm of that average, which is 2.67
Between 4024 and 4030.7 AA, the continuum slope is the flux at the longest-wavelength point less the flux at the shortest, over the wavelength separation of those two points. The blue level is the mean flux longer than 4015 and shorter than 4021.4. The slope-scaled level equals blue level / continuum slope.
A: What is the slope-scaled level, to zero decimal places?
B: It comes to -64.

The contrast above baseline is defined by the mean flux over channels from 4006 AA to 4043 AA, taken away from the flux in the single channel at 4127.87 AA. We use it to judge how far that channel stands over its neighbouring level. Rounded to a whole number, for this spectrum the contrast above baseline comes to -1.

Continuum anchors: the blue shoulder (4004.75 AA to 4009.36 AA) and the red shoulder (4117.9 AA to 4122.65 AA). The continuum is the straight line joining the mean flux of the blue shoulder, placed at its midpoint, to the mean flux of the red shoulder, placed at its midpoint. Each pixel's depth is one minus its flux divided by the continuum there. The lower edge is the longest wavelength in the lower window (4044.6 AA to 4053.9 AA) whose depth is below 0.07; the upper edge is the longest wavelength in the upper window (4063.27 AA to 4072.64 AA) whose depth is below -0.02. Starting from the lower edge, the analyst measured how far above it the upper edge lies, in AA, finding 15.9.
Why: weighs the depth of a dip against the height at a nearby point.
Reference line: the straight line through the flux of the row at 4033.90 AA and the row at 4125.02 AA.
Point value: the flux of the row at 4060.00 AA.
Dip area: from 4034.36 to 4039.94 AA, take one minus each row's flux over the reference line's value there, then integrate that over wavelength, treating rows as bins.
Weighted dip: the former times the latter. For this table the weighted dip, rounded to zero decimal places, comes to -40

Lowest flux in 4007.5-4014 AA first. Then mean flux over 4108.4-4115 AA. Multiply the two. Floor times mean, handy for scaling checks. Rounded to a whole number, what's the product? 149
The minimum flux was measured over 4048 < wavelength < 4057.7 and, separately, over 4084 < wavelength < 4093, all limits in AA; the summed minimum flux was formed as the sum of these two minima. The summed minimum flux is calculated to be 27.7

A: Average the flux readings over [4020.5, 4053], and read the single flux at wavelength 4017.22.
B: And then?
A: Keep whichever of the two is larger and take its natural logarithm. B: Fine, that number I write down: 2.97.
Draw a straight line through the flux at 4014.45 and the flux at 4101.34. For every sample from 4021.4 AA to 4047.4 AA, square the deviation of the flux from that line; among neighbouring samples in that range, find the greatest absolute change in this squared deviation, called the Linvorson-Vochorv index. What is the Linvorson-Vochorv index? 65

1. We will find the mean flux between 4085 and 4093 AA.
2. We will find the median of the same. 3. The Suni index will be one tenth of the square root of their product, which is 1.80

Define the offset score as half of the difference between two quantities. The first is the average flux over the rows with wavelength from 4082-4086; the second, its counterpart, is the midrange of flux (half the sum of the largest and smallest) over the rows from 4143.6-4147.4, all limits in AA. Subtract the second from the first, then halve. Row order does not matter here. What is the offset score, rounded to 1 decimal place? 1.0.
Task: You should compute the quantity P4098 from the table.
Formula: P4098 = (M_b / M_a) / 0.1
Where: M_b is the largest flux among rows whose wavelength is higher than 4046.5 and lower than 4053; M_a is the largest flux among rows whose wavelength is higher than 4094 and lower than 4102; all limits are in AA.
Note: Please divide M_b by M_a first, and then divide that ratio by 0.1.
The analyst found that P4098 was 14.1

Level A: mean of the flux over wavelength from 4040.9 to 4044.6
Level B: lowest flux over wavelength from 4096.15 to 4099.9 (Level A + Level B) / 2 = 11.6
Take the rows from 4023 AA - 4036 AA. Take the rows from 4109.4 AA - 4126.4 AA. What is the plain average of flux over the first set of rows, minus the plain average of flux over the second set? 0.0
